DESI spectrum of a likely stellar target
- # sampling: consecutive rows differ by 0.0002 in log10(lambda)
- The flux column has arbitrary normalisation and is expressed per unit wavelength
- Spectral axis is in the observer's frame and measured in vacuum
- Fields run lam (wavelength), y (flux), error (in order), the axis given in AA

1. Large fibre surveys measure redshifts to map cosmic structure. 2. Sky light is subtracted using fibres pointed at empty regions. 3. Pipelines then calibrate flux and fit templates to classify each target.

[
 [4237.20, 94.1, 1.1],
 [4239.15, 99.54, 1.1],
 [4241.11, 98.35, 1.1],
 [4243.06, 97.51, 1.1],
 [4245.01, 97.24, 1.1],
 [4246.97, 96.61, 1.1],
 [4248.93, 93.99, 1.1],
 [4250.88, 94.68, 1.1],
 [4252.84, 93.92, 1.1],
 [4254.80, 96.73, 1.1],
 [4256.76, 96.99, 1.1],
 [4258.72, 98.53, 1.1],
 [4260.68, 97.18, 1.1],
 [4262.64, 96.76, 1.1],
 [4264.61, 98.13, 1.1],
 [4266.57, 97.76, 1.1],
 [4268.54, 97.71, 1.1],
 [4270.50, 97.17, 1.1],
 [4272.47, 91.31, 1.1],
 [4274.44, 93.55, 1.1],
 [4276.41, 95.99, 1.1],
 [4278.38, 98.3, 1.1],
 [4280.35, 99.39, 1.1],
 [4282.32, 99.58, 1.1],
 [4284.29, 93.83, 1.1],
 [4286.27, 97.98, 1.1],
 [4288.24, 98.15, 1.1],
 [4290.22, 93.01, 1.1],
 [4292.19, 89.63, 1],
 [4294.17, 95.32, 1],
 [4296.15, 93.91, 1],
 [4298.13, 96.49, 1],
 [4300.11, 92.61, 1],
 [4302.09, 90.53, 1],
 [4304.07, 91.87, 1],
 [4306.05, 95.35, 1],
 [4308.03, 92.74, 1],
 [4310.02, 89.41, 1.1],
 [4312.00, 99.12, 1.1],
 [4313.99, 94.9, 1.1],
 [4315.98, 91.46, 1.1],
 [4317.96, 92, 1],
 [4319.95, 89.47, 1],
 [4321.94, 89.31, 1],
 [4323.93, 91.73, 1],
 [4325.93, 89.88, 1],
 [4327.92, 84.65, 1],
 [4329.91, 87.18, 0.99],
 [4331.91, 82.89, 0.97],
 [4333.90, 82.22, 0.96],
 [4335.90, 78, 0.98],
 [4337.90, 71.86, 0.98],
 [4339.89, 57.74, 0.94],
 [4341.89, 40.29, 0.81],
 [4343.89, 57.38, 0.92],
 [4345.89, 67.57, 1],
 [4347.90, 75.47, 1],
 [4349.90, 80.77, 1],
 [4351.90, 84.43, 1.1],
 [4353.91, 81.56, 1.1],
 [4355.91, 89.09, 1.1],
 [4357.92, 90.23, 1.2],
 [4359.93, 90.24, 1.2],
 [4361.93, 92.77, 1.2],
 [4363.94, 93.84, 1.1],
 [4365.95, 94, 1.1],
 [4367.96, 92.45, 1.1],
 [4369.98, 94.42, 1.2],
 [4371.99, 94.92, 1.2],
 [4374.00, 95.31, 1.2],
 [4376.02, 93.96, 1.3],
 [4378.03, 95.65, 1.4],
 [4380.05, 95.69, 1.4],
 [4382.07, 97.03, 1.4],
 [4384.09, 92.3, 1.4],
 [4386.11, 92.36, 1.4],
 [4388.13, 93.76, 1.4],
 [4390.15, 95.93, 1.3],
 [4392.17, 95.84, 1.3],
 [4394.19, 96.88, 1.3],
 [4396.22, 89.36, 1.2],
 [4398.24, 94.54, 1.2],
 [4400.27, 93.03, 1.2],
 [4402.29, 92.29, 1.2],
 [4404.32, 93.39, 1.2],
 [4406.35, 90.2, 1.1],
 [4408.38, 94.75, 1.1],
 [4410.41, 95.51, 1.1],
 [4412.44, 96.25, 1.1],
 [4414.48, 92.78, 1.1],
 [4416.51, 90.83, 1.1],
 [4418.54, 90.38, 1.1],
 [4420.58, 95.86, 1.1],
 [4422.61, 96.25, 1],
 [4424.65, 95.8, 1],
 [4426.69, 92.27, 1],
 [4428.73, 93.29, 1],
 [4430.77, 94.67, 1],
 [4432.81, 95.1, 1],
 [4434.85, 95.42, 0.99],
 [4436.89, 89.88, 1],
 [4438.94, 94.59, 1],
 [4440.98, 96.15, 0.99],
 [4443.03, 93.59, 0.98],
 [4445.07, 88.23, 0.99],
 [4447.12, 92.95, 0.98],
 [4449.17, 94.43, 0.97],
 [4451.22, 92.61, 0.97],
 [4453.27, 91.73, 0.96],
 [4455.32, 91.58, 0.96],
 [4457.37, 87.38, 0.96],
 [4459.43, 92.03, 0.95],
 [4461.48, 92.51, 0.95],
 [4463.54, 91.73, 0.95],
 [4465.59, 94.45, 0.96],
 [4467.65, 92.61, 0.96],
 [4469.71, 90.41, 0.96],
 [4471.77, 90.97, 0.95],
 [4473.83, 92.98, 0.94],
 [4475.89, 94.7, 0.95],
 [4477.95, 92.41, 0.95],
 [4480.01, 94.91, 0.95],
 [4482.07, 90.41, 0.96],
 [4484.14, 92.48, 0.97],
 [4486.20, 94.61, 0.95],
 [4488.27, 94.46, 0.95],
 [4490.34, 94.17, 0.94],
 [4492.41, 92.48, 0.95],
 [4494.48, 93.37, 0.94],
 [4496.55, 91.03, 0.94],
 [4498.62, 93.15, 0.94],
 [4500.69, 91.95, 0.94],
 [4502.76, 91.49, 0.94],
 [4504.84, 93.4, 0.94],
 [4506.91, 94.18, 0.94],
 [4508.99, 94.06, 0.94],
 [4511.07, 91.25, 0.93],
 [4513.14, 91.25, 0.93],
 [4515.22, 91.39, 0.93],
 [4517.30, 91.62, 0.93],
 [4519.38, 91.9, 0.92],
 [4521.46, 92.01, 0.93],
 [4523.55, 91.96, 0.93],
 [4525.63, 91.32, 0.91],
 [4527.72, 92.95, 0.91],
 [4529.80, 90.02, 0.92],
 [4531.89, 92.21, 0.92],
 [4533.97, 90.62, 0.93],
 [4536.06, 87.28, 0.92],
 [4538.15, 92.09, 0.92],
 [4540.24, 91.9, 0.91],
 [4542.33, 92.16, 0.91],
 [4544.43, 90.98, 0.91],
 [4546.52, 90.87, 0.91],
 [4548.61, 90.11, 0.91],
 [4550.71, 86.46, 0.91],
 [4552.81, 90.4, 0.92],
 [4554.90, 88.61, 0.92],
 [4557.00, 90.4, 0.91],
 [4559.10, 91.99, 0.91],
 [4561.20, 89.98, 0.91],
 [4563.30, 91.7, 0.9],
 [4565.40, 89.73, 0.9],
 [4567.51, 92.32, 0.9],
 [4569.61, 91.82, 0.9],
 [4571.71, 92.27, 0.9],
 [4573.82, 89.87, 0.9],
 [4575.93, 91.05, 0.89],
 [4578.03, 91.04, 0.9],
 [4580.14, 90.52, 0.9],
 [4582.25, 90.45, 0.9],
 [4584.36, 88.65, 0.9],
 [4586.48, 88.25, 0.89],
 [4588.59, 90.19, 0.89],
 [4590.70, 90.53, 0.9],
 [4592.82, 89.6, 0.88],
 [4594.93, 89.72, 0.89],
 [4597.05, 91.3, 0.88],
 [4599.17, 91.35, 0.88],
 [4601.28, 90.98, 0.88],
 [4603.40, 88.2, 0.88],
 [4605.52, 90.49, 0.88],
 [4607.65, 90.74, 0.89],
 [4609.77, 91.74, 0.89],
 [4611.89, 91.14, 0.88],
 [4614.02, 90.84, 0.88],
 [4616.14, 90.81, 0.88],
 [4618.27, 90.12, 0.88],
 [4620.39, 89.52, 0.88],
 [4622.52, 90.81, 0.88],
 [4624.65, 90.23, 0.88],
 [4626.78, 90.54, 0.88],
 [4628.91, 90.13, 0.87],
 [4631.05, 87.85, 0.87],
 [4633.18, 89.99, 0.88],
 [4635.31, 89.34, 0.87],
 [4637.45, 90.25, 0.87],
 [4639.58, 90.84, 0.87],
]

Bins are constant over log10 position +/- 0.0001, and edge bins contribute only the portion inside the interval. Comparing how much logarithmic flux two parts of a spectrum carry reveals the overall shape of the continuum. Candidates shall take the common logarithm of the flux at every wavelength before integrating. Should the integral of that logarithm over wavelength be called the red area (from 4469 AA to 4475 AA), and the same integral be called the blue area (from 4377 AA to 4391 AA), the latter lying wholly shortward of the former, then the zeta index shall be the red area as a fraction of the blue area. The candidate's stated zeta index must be 0.4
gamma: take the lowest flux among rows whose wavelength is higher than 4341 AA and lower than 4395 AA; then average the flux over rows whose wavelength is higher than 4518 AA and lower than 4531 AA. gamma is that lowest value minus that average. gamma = -51.4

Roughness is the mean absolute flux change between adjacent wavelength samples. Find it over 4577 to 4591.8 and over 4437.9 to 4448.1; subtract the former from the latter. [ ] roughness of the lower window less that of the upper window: 2.7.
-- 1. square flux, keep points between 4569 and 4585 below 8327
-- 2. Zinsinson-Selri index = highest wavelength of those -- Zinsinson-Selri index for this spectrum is 4584.36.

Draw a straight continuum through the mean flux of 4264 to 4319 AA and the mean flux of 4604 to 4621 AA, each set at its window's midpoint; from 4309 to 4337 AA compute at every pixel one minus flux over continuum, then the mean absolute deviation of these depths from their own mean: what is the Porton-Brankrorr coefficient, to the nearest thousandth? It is 0.043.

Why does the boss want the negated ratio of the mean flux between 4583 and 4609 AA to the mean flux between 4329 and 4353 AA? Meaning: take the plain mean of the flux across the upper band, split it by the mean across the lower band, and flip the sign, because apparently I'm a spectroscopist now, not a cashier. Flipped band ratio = -1.25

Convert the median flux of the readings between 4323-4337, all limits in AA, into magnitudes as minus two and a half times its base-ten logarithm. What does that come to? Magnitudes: -4.82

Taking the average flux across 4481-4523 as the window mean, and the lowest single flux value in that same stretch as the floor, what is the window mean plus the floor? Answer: 183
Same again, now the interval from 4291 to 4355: 125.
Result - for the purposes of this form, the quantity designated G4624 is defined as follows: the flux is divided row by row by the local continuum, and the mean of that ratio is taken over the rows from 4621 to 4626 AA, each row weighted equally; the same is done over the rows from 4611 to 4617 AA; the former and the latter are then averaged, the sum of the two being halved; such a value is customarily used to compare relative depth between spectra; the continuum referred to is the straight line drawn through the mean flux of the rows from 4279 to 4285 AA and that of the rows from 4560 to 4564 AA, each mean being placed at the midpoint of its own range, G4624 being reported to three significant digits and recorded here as 1.01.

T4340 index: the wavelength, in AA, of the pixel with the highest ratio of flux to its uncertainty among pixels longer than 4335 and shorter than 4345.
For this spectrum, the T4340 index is 4335.90 AA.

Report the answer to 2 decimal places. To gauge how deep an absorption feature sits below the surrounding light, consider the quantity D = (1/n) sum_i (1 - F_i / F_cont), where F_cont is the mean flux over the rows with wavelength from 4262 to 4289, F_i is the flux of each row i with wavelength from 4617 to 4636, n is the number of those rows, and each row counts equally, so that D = 0.07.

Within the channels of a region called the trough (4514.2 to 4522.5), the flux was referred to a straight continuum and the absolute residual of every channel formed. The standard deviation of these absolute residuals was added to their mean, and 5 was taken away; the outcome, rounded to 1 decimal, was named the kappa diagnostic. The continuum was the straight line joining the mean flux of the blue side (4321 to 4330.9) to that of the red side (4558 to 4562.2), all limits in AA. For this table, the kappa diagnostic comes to -3.6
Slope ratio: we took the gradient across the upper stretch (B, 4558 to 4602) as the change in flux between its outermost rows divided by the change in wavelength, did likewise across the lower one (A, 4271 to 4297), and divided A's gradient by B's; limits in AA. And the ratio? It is -4.6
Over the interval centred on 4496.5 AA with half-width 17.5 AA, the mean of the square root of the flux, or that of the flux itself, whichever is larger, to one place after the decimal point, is 92.9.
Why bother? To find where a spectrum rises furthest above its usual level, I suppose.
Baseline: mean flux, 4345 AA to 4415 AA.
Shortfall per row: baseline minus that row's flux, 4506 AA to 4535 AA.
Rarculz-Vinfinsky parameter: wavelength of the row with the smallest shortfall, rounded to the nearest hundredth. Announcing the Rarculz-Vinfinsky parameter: 4506.91 AA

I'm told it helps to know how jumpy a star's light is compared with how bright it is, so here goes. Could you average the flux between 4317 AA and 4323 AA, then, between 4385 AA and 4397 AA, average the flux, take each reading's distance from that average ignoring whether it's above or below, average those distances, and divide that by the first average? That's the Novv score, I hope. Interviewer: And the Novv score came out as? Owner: 0.0243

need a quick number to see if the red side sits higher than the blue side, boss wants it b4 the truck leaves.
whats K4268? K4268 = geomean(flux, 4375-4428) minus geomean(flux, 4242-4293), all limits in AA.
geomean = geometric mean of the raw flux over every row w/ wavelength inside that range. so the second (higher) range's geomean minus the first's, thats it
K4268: -2.3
